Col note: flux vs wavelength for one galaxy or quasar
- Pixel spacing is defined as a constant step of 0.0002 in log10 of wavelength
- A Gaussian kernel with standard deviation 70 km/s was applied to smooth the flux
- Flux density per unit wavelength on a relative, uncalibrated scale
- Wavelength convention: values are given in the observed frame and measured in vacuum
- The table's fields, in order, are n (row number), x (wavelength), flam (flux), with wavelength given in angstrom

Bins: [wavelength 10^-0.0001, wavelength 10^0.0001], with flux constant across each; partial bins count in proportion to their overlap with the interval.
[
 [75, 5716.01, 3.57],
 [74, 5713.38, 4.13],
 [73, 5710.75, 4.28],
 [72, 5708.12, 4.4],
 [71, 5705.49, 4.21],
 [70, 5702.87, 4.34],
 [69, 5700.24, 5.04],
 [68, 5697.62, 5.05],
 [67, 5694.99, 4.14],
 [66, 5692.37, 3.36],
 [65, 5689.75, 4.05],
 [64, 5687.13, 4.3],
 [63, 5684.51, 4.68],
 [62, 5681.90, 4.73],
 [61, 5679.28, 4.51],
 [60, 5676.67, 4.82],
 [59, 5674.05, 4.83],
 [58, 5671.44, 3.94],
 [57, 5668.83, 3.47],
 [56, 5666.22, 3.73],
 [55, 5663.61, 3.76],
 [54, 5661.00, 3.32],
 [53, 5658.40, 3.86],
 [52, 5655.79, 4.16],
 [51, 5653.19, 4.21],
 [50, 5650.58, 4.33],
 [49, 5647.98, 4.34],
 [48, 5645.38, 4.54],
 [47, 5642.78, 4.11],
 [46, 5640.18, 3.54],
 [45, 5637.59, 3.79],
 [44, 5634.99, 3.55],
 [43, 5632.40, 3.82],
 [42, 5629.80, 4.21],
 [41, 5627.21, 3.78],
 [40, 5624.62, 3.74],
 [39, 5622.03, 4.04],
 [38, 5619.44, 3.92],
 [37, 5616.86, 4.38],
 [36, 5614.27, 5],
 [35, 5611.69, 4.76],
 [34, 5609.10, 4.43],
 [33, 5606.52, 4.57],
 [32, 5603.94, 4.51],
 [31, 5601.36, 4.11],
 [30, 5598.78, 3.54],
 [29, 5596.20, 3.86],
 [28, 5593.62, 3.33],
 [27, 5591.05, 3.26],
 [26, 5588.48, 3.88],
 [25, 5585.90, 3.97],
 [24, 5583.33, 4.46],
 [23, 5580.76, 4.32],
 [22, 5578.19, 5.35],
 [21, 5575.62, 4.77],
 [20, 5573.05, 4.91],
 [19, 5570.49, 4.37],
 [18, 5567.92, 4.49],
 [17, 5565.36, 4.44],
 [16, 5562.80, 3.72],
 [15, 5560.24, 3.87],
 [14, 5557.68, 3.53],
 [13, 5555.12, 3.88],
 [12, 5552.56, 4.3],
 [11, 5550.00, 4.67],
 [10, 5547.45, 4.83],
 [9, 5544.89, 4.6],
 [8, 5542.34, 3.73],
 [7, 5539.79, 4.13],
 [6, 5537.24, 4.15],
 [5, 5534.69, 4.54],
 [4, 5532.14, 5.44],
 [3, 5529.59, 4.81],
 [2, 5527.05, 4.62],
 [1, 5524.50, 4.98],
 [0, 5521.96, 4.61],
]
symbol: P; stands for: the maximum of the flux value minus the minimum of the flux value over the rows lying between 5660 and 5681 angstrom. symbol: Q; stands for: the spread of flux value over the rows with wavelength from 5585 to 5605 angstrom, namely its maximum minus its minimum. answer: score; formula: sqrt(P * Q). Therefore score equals 1.37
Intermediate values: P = 1.5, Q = 1.25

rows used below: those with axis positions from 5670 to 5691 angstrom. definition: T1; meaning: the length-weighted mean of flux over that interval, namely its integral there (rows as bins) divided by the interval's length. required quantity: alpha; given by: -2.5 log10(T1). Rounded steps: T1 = 4.5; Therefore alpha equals -1.63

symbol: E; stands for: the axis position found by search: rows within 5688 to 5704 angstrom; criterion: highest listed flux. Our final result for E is 5697.62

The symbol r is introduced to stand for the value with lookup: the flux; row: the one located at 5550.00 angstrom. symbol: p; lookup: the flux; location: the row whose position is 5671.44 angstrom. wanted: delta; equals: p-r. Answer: -0.73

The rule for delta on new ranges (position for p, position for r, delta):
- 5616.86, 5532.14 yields -1.06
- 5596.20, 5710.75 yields -0.42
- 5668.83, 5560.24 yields -0.40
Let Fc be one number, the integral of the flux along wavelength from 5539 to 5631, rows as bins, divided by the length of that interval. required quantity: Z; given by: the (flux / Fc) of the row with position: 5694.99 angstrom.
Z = 0.98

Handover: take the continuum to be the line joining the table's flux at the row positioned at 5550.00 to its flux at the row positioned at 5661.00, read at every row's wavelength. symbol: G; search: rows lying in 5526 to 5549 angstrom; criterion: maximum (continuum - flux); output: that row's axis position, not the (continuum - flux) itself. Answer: 5542.34 angstrom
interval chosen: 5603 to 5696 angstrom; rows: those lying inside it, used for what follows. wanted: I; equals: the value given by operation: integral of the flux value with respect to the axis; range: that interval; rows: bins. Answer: 385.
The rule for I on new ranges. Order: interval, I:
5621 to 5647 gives 102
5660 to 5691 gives 130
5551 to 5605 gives 223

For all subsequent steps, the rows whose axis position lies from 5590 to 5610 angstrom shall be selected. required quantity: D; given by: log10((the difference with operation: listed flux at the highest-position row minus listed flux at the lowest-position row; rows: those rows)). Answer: 0.07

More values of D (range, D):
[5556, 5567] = -0.04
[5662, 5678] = 0.03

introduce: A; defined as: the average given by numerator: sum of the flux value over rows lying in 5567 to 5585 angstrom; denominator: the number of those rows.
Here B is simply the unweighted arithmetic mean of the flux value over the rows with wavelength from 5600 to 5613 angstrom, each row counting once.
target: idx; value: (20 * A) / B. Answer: 21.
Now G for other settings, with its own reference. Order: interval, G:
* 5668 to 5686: 5668.83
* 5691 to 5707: 5692.37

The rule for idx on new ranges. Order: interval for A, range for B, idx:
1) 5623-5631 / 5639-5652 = 19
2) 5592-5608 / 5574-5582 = 17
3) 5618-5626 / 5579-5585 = 18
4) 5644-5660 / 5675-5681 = 18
